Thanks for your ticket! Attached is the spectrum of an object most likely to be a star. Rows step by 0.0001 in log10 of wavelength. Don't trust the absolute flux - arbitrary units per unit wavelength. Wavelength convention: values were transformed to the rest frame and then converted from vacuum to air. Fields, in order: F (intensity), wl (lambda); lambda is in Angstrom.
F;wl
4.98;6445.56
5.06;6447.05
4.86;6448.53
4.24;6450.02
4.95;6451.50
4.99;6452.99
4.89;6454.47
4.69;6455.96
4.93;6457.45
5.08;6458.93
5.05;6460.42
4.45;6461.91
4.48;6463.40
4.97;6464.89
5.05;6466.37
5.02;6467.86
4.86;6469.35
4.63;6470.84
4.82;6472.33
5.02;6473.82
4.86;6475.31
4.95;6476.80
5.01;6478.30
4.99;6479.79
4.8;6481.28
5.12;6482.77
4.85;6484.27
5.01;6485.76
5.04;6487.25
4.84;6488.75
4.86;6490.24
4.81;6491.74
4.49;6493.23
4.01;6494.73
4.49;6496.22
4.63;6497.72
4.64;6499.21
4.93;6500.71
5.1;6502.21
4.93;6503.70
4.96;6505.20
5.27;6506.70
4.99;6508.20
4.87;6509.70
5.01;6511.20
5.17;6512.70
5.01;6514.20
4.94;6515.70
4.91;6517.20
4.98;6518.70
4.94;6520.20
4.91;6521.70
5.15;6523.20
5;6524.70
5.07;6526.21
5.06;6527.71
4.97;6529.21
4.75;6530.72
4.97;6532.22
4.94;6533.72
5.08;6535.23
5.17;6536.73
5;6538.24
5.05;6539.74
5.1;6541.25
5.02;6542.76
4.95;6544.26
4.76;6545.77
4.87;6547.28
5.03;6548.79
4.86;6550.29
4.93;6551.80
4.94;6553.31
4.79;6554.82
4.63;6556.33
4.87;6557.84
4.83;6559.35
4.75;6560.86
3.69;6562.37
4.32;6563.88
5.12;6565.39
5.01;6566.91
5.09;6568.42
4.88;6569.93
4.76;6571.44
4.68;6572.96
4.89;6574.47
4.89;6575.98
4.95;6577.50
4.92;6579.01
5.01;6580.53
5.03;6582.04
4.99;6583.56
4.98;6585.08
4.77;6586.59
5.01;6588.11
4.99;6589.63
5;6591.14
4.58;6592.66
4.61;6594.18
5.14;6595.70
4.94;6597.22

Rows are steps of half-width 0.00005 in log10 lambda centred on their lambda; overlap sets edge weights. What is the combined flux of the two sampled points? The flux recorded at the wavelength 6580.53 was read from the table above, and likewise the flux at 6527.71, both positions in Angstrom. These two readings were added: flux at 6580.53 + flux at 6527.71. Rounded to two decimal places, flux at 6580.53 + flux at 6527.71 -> 10.07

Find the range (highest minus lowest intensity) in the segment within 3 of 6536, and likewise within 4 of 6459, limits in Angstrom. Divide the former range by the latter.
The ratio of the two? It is 0.4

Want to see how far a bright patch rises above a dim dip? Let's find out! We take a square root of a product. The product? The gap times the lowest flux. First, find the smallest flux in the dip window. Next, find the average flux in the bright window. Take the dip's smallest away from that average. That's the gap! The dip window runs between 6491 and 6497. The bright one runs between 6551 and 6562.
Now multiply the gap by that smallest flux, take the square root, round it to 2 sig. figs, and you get 1.8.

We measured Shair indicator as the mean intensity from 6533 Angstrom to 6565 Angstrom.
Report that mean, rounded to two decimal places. 4.84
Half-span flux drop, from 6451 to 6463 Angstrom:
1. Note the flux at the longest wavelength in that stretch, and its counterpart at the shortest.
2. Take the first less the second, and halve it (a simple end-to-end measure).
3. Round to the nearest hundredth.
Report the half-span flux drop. -0.25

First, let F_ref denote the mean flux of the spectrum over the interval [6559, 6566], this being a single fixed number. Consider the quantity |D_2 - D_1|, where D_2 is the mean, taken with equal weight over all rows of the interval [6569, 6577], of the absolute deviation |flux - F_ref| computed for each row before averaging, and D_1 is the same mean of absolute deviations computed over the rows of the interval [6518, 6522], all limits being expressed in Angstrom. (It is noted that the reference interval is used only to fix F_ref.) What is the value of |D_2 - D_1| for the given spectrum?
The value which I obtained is 0.12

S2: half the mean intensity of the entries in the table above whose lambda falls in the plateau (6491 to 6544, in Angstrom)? 2.46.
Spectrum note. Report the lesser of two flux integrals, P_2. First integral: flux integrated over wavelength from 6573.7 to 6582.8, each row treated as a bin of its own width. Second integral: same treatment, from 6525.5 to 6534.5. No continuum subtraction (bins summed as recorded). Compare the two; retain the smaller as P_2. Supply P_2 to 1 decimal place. 44.7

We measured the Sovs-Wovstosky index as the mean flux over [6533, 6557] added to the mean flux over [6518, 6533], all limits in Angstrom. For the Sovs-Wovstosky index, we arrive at 9.93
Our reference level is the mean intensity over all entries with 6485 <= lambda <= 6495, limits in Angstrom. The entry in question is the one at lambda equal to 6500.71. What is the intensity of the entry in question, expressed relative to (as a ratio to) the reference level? 1.04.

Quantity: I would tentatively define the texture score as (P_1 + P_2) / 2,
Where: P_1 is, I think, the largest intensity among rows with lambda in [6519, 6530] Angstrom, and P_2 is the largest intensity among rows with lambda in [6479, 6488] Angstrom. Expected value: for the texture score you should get 5.135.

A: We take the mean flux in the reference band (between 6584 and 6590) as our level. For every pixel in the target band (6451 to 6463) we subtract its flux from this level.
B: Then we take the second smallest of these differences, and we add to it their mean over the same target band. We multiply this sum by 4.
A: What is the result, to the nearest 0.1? -0.2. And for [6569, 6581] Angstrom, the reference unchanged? 0.2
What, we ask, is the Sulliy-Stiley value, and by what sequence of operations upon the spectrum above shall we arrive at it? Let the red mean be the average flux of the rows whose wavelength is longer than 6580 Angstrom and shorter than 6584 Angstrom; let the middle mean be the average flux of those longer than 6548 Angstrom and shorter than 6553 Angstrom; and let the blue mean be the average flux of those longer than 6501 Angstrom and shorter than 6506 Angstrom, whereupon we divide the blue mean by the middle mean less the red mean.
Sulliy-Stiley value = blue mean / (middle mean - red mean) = -71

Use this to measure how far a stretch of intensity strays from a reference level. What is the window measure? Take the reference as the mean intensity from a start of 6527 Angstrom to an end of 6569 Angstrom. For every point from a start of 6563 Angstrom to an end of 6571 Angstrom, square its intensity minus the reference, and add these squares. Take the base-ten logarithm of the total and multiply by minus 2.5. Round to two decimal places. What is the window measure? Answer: 0.91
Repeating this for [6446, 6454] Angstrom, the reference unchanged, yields 0.85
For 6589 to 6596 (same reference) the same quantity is 1.48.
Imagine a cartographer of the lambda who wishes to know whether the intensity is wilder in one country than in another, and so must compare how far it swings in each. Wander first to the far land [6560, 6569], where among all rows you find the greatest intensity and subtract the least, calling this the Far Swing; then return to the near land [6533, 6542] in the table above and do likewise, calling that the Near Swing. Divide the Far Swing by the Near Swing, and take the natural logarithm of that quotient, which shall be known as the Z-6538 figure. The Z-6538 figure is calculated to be 1.8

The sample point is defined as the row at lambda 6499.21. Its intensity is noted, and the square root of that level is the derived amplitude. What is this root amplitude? 2.15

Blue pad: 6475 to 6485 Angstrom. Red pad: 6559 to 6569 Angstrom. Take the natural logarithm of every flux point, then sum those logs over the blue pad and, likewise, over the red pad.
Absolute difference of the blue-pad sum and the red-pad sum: 0.41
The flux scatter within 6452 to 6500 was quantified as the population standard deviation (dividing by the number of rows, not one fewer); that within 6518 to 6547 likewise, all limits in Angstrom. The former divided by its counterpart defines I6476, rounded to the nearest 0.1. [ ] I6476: 2.2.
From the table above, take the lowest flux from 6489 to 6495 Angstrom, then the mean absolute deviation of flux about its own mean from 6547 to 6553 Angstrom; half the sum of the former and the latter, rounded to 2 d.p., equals 2.03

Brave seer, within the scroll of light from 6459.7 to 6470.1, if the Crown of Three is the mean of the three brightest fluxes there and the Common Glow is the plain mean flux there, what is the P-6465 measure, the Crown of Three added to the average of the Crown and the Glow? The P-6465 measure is 10.0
